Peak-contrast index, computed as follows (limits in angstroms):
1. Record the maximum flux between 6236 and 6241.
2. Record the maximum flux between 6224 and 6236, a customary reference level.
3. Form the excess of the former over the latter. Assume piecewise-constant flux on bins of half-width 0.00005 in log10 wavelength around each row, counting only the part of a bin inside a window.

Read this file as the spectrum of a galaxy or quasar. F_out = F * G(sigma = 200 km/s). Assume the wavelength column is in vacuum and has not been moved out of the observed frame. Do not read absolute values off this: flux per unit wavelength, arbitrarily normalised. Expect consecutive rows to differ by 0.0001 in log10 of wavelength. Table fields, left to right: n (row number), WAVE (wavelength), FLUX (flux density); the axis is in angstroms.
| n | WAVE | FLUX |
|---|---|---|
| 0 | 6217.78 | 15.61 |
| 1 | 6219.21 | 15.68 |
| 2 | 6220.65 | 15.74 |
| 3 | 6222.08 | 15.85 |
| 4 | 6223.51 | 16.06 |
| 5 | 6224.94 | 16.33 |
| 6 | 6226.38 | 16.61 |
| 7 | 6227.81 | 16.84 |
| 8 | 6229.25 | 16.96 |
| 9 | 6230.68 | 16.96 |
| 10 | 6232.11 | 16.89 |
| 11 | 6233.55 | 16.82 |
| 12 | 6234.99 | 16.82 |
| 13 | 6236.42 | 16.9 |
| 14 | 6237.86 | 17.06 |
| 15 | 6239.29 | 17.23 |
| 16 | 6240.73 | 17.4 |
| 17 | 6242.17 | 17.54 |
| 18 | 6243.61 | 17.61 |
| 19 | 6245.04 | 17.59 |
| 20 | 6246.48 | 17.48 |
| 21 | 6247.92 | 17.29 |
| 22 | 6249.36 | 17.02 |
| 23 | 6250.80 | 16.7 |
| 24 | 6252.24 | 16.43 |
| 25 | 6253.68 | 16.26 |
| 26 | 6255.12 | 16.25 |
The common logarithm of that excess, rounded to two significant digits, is -0.36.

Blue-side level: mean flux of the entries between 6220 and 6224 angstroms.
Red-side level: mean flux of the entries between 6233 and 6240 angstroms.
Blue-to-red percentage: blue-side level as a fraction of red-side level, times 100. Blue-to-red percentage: 93.6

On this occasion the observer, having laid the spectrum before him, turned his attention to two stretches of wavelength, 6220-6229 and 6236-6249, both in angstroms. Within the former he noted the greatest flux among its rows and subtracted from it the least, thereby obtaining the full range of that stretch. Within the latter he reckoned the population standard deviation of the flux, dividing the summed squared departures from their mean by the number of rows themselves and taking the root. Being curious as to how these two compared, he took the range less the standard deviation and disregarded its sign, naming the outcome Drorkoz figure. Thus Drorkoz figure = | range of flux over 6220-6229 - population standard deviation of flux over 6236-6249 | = 0.87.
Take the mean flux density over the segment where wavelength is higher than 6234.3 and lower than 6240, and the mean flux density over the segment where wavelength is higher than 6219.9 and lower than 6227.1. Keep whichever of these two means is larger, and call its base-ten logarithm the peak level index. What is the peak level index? 1.231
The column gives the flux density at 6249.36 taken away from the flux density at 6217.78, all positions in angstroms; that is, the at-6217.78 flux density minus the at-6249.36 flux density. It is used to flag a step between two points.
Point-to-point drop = -1.4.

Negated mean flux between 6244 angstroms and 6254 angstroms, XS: -17.0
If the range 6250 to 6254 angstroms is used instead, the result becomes -16.5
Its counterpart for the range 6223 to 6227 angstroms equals -16.3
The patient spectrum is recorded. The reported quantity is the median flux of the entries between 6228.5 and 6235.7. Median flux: 16.9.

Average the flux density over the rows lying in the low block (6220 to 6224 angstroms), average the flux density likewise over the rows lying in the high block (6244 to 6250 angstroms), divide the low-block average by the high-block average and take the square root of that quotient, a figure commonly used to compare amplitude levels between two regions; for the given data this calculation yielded 0.96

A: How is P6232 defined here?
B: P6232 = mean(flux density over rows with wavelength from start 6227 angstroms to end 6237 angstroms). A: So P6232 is 16.9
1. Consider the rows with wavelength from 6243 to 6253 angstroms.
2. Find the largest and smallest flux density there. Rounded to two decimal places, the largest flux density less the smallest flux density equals 1.18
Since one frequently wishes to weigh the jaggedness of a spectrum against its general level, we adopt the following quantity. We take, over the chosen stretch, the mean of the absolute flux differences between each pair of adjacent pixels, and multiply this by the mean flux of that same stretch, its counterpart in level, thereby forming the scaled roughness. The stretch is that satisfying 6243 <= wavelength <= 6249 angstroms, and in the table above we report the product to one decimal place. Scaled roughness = 1.9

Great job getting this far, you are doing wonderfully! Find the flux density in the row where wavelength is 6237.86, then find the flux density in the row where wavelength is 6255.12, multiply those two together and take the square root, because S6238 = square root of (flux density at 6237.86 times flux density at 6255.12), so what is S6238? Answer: 16.7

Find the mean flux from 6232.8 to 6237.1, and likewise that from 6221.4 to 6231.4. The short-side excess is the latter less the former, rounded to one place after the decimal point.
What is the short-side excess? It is -0.3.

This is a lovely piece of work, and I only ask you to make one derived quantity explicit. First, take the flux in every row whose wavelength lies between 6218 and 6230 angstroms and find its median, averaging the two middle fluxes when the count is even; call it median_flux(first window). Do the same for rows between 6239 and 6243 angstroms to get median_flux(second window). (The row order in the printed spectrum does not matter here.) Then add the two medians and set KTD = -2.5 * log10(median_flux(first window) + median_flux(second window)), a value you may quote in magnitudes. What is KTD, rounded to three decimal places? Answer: -3.816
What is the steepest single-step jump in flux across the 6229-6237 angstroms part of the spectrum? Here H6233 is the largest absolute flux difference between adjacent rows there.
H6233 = 0.08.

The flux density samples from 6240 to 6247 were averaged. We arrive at 17.5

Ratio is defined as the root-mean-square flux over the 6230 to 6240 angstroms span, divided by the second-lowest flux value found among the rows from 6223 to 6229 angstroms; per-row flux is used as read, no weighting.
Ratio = 1.04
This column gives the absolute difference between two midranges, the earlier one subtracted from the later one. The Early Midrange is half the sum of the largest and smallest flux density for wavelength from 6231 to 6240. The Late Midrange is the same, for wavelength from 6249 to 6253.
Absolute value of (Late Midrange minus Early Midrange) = 0.30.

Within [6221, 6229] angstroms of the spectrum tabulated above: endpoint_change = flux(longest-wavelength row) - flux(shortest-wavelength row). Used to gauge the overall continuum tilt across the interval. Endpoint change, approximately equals 1.0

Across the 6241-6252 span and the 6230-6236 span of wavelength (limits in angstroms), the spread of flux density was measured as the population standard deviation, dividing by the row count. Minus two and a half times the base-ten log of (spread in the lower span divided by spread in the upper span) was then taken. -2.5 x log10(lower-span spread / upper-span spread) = 1.8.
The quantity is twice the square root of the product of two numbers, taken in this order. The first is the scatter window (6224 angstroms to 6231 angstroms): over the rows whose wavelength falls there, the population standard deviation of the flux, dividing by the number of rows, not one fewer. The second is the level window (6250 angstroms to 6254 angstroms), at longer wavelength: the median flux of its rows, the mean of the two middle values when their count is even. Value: 4.0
